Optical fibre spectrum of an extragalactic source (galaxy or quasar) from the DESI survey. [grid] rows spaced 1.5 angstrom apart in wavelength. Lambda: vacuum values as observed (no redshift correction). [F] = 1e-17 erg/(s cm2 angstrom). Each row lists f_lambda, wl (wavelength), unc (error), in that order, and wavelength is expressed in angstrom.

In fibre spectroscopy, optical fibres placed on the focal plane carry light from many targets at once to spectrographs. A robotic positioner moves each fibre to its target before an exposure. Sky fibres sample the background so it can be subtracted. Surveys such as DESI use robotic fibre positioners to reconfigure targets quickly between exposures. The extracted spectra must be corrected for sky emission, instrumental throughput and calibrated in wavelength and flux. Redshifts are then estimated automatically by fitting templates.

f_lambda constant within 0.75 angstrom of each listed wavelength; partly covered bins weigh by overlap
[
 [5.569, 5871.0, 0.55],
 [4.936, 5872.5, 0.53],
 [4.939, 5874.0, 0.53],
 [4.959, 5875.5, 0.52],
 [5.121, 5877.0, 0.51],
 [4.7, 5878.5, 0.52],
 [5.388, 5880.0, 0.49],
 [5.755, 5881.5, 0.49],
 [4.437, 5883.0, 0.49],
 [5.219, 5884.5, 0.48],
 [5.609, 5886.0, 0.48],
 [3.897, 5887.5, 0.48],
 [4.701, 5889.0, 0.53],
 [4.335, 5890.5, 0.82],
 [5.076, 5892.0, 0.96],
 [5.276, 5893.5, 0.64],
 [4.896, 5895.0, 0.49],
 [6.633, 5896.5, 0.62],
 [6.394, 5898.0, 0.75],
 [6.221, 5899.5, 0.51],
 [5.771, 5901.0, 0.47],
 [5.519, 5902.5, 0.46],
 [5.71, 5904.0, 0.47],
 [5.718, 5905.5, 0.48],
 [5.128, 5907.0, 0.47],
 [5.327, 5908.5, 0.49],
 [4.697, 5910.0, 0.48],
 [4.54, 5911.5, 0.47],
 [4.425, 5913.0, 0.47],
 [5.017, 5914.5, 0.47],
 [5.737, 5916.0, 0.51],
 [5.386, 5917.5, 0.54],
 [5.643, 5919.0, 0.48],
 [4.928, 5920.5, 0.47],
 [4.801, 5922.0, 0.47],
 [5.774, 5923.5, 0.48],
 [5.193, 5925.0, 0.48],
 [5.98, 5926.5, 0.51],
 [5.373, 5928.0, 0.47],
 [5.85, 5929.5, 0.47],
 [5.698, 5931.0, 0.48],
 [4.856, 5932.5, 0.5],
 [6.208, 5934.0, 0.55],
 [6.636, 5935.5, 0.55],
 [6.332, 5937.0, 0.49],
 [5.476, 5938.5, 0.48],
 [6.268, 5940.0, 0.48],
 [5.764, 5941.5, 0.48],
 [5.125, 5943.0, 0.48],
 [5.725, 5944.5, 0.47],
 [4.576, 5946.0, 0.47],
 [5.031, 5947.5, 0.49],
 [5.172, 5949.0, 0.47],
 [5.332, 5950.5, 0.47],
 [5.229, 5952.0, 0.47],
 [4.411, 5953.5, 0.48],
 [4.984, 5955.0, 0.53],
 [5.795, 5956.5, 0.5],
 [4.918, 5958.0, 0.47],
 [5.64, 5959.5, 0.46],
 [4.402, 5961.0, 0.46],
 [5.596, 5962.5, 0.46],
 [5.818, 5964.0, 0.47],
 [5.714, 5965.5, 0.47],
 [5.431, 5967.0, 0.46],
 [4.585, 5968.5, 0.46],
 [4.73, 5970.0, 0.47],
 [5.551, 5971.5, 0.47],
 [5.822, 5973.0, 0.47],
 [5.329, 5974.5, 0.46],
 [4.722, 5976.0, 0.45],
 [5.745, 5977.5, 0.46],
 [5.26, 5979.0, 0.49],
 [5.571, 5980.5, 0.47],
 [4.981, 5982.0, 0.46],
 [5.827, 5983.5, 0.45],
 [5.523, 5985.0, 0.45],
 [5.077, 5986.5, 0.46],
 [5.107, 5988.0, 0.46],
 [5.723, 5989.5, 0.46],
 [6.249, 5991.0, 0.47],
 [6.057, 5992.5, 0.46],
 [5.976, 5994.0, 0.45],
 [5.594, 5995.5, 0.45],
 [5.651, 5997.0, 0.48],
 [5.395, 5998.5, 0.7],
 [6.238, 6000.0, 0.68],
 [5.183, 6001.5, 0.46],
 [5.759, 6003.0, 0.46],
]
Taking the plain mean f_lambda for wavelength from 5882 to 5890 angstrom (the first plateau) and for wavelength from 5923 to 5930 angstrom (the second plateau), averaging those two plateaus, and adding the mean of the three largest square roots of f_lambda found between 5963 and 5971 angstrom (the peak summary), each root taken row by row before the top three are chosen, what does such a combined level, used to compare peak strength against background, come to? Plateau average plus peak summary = 7.58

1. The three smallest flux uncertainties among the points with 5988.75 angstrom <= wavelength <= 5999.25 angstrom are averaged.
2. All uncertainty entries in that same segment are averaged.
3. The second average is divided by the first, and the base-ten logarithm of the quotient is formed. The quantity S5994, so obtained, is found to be 0.0388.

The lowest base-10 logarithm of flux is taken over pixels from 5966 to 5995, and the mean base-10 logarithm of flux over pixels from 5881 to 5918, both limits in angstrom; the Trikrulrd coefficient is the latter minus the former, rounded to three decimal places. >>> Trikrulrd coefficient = 0.056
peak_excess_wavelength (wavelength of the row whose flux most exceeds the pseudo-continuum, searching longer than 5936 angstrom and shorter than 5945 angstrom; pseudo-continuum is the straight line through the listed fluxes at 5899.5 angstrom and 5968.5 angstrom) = 5940.0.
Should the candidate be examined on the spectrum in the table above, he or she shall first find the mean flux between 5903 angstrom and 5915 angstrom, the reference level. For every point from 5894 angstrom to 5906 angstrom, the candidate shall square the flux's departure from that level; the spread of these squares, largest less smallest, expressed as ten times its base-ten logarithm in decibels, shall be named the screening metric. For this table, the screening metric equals 3.8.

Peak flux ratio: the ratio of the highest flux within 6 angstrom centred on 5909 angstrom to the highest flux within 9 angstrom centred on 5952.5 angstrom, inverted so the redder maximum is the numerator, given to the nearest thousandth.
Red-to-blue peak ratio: 1.088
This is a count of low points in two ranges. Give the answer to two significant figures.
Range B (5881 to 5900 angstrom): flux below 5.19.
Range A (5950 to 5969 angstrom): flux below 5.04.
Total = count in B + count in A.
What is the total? 11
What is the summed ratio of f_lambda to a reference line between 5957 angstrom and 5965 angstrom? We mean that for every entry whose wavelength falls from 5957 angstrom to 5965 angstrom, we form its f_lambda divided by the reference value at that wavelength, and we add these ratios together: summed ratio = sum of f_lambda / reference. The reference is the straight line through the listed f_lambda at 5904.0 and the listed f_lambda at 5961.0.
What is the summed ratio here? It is 6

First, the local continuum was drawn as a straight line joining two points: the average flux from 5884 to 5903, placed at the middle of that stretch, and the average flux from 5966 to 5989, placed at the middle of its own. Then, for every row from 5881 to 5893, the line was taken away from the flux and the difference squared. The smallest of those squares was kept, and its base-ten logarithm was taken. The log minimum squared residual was -1.7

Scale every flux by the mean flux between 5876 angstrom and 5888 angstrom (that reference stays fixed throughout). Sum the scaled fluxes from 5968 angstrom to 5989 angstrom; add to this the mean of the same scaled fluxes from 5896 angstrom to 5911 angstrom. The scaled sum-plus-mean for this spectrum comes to 16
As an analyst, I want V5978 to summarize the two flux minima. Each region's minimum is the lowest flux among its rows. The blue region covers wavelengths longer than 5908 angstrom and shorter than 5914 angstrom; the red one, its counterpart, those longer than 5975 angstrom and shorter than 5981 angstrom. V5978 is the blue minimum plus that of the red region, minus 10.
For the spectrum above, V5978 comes -0.85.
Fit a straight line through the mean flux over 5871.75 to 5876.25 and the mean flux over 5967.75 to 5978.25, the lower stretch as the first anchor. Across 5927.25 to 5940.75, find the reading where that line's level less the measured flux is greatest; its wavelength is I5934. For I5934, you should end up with 5932.5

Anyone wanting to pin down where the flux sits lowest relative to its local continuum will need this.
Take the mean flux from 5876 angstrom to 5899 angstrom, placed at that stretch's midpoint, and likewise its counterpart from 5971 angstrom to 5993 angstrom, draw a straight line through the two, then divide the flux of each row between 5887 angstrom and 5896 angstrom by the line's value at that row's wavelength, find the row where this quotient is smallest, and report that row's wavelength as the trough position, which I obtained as 5887.5 angstrom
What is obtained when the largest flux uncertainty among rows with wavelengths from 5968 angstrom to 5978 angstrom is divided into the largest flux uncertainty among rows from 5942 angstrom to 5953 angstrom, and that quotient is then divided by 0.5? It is 2.1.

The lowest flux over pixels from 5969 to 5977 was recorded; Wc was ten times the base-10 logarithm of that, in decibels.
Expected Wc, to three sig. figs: 6.74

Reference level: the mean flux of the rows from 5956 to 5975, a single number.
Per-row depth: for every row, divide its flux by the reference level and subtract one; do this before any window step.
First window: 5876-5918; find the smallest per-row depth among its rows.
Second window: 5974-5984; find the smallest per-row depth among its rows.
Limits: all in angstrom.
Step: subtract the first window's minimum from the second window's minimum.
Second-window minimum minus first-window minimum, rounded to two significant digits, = 0.15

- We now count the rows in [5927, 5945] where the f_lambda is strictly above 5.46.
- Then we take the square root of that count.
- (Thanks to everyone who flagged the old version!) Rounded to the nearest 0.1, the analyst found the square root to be 3.0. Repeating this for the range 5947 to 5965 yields 2.0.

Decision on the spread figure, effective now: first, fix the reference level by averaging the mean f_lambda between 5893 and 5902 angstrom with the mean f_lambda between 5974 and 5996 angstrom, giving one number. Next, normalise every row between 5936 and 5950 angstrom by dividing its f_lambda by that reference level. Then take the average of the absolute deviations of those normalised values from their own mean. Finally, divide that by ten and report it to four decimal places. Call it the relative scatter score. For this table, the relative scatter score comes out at 0.0082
